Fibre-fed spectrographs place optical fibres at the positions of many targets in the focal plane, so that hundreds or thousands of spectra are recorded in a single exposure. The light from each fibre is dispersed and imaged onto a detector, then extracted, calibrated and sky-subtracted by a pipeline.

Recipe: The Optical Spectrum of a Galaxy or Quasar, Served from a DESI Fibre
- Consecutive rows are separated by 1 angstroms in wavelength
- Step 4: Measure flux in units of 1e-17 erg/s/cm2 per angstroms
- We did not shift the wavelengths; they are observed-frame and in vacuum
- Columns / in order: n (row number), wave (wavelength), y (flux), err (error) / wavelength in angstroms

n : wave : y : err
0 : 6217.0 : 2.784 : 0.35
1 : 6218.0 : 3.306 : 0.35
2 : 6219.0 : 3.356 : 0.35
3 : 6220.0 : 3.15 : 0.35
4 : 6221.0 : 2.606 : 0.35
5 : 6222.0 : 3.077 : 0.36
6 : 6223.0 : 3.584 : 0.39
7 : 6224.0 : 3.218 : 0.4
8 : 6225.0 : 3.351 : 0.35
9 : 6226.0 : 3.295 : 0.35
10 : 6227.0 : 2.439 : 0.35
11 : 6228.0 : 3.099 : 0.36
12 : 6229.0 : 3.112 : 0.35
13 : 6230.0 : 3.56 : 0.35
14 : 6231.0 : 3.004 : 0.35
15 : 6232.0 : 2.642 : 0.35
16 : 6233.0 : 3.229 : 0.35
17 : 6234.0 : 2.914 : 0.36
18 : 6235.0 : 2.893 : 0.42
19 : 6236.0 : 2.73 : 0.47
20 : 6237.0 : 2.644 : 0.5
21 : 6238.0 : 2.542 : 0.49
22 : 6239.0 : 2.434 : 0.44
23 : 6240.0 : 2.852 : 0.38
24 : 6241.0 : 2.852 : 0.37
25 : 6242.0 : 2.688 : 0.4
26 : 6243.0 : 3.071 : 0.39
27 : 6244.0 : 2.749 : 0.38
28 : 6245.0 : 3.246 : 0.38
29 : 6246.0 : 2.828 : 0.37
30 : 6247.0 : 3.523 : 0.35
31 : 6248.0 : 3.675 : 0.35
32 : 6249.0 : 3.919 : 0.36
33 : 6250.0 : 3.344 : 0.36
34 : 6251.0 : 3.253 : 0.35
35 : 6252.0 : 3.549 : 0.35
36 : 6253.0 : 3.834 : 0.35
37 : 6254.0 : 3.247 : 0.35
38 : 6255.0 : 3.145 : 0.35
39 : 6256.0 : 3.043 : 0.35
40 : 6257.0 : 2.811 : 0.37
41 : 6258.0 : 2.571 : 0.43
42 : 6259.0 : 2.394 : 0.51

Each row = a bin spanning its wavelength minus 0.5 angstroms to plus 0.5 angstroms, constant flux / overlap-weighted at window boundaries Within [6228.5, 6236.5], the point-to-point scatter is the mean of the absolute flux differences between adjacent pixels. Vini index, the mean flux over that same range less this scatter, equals 2.66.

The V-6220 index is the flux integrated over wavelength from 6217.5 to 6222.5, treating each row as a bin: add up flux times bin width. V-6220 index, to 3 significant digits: 15.5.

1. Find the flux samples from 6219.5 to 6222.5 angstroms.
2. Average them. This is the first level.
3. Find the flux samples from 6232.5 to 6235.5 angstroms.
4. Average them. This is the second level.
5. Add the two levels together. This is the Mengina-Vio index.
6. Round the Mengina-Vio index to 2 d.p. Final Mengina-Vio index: 5.96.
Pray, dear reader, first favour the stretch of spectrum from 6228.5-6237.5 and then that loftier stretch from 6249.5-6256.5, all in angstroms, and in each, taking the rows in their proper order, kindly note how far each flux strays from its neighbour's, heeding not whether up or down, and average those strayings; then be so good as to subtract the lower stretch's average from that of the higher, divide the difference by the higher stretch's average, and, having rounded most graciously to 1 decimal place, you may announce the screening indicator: -0.3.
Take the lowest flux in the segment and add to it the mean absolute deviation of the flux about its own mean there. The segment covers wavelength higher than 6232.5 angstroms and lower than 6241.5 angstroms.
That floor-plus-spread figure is 2.6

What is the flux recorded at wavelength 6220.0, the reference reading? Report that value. 3.15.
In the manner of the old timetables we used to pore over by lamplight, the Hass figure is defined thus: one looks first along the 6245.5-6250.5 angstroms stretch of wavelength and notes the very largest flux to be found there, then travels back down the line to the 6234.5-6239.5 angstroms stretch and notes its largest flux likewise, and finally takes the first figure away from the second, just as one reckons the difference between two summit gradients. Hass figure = -1.0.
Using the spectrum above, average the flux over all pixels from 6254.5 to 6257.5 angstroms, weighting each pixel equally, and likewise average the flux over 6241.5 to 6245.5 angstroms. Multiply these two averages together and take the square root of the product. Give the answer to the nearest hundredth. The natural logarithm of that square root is 1.09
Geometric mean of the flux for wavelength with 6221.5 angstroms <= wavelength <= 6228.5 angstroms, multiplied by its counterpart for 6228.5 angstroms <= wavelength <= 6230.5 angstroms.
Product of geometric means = 10.4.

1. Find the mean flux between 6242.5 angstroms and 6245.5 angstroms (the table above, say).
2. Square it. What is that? 9.1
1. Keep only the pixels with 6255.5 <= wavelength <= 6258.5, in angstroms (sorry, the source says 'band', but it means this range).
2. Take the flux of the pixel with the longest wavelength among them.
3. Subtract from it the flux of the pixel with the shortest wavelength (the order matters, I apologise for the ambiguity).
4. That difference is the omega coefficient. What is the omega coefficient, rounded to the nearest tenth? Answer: -0.5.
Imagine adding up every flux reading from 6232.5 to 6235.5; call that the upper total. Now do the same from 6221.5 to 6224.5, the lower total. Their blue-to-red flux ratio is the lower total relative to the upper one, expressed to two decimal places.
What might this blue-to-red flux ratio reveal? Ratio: 1.09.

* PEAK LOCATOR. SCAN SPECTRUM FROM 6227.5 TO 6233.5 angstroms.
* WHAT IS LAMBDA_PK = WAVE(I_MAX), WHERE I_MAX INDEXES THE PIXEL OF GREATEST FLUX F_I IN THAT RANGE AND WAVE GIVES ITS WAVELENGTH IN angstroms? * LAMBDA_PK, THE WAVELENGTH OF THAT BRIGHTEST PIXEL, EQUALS 6230.0 angstroms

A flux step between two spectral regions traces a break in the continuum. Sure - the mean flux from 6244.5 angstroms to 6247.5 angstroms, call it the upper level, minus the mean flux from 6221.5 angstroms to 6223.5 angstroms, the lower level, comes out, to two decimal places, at -0.13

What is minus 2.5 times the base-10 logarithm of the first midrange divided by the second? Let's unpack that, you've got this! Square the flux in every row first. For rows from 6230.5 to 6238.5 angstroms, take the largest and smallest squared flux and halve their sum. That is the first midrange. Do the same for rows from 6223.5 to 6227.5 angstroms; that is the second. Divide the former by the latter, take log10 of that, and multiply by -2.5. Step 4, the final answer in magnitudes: 0.0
